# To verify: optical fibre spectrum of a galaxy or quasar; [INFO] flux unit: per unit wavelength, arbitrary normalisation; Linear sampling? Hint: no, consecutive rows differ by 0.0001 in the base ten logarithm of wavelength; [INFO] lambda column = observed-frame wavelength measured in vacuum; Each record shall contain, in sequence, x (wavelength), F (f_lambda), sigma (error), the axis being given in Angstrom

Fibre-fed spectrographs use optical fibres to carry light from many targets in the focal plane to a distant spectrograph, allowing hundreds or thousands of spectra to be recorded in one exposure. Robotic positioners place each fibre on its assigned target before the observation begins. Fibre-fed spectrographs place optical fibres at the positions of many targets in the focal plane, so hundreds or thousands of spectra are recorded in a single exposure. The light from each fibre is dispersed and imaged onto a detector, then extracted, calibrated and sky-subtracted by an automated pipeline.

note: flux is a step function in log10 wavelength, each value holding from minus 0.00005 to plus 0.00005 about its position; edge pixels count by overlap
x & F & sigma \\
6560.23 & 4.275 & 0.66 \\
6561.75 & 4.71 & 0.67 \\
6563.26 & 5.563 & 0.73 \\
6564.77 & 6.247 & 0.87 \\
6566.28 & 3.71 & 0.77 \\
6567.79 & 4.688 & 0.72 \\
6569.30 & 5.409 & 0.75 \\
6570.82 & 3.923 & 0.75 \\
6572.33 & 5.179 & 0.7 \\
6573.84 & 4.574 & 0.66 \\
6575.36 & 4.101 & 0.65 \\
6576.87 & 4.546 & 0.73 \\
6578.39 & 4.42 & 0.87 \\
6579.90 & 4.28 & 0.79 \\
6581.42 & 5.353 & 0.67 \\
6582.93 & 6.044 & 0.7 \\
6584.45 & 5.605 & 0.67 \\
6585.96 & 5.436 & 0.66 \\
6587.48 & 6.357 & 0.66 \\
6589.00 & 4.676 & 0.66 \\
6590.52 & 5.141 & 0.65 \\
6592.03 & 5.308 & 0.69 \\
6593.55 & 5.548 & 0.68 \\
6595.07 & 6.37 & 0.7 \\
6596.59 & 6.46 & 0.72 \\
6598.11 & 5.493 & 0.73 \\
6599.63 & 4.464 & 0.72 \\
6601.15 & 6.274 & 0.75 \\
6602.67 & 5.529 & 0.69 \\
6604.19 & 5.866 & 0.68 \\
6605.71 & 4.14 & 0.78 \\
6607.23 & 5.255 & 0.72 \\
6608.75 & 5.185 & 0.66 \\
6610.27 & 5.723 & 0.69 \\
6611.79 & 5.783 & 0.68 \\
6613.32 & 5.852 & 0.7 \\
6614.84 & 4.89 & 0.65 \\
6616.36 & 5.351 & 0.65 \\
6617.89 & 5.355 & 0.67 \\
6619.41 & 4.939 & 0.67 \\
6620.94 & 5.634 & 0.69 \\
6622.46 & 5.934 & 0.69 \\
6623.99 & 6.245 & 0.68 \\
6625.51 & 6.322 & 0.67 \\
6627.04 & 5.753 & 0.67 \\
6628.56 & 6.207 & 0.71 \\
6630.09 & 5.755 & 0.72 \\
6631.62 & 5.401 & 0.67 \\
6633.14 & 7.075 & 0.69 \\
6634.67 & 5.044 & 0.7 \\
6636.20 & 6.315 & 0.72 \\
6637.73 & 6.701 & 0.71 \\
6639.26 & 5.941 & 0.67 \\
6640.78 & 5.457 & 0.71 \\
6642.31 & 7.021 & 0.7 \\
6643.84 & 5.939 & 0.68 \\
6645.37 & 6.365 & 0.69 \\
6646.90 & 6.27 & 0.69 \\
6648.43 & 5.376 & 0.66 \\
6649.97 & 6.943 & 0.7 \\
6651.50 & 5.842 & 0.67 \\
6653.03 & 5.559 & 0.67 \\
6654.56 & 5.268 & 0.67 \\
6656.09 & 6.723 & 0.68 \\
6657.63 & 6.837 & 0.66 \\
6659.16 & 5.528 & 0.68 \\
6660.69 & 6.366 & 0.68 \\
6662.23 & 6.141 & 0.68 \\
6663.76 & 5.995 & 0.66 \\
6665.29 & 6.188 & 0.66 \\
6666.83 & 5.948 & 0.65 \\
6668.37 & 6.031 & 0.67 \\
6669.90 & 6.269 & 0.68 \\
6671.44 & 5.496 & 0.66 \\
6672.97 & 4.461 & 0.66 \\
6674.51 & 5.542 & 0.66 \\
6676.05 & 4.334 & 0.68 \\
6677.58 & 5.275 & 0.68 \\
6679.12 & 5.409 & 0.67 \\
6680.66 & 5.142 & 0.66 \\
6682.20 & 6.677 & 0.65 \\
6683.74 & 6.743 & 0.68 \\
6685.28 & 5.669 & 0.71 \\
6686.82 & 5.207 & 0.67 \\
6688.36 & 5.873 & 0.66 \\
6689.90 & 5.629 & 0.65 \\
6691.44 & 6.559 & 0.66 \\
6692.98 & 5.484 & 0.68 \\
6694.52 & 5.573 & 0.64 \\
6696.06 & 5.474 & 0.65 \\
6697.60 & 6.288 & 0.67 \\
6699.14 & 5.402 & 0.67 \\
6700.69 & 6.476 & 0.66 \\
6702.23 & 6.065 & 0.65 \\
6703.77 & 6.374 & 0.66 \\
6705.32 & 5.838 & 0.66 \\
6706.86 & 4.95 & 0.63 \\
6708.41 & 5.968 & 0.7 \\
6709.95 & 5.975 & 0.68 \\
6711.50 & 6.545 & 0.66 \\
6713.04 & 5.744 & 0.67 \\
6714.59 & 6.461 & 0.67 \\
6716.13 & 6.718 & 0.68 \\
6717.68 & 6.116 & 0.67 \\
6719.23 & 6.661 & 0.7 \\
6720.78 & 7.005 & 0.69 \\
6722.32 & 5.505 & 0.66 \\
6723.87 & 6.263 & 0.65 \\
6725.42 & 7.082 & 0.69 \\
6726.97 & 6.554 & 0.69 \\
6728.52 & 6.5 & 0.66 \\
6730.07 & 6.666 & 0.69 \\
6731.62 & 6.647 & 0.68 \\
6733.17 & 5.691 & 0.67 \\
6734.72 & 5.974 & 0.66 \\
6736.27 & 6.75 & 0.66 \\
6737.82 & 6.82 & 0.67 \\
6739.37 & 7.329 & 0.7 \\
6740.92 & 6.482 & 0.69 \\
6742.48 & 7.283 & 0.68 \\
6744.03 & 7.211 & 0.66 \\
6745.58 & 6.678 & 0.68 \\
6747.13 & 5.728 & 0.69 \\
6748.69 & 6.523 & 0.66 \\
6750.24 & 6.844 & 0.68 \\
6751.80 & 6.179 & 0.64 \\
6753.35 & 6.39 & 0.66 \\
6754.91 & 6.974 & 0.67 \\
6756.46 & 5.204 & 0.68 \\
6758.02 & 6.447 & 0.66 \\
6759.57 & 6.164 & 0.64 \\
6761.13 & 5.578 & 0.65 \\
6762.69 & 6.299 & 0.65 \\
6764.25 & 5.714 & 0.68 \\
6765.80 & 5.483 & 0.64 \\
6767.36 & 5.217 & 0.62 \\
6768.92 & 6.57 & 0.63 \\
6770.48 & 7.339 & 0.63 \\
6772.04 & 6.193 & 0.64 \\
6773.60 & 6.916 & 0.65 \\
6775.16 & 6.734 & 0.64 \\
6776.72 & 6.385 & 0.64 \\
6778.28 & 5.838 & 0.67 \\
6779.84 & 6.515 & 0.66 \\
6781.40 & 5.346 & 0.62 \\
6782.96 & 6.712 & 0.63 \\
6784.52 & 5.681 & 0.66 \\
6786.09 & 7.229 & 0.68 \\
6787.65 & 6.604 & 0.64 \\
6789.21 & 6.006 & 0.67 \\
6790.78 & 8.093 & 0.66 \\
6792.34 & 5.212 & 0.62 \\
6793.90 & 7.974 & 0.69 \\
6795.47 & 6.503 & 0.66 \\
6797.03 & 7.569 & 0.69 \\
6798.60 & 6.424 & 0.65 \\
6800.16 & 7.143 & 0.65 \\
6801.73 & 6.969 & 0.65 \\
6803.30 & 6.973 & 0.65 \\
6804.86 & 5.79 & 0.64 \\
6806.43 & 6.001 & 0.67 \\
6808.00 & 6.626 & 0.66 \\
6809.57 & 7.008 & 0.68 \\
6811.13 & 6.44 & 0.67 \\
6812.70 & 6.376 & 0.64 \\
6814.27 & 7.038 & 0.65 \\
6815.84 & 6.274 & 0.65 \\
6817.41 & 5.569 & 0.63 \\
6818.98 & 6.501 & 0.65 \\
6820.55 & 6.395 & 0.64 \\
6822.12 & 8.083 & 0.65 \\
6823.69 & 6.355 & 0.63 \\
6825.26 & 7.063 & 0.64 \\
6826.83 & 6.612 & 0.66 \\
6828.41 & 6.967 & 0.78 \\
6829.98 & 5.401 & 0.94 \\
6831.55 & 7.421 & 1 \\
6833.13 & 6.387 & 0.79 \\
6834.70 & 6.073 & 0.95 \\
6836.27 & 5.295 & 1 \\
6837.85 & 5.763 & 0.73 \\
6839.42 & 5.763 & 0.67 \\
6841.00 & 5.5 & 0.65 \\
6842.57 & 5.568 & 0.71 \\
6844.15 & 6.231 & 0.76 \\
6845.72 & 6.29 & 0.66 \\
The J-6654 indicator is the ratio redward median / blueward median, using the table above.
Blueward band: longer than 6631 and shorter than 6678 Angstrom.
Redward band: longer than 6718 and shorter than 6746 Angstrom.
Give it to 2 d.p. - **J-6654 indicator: 1.12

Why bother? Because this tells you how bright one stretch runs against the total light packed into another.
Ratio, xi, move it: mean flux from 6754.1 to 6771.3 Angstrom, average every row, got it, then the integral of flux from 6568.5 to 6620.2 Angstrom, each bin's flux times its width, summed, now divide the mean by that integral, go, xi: 0.022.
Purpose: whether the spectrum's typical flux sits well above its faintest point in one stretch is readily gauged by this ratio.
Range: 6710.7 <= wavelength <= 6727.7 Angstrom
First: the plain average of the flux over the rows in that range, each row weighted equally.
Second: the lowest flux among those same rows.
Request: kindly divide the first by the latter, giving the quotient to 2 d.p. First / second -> 1.17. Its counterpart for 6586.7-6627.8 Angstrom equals 1.34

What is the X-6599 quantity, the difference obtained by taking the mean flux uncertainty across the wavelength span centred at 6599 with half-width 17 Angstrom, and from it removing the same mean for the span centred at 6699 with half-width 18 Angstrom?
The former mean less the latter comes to 0.027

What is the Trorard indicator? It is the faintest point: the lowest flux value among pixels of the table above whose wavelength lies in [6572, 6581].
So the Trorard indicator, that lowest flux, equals 4.101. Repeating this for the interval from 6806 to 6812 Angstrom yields 6.001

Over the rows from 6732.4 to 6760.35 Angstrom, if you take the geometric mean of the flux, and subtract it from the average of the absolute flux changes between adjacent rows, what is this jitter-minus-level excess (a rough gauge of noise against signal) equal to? -5.8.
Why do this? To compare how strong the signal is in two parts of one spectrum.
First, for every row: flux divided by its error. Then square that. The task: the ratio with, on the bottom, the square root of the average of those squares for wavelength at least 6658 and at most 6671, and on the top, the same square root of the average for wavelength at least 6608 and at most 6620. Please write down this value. 0.89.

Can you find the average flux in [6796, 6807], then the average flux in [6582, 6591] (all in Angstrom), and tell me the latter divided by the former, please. 0.828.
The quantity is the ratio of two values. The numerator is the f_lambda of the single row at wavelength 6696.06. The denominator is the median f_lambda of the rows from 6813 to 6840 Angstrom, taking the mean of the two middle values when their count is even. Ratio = 0.86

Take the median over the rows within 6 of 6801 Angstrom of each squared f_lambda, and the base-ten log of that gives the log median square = 1.66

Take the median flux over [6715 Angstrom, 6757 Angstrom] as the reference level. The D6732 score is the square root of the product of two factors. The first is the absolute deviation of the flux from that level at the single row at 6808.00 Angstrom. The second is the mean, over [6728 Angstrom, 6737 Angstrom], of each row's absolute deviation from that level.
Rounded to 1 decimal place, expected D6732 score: 0.1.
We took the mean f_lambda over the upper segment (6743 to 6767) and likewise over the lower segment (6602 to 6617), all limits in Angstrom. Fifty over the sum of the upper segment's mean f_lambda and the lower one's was 4.32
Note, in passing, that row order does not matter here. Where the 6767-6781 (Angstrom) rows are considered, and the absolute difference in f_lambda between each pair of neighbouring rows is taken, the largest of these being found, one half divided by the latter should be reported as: 0.37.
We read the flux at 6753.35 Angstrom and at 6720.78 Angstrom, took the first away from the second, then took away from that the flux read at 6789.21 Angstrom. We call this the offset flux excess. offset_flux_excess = -5.4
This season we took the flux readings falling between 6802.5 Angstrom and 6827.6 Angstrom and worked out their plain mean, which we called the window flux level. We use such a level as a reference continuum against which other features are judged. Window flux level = 6.6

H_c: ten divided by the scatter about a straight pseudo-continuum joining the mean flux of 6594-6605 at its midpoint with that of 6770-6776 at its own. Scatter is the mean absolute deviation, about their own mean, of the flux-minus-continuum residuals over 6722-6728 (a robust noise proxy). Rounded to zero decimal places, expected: 22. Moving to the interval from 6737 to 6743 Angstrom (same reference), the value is 31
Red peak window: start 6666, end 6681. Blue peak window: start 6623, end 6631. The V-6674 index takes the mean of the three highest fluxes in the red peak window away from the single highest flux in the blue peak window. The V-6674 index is 0.24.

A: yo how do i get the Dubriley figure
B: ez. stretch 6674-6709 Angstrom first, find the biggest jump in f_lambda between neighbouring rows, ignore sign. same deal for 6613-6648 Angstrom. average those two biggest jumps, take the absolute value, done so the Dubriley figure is 1.8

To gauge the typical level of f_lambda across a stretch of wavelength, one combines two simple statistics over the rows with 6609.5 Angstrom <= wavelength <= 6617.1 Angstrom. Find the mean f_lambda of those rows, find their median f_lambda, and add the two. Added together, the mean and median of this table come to 11.2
